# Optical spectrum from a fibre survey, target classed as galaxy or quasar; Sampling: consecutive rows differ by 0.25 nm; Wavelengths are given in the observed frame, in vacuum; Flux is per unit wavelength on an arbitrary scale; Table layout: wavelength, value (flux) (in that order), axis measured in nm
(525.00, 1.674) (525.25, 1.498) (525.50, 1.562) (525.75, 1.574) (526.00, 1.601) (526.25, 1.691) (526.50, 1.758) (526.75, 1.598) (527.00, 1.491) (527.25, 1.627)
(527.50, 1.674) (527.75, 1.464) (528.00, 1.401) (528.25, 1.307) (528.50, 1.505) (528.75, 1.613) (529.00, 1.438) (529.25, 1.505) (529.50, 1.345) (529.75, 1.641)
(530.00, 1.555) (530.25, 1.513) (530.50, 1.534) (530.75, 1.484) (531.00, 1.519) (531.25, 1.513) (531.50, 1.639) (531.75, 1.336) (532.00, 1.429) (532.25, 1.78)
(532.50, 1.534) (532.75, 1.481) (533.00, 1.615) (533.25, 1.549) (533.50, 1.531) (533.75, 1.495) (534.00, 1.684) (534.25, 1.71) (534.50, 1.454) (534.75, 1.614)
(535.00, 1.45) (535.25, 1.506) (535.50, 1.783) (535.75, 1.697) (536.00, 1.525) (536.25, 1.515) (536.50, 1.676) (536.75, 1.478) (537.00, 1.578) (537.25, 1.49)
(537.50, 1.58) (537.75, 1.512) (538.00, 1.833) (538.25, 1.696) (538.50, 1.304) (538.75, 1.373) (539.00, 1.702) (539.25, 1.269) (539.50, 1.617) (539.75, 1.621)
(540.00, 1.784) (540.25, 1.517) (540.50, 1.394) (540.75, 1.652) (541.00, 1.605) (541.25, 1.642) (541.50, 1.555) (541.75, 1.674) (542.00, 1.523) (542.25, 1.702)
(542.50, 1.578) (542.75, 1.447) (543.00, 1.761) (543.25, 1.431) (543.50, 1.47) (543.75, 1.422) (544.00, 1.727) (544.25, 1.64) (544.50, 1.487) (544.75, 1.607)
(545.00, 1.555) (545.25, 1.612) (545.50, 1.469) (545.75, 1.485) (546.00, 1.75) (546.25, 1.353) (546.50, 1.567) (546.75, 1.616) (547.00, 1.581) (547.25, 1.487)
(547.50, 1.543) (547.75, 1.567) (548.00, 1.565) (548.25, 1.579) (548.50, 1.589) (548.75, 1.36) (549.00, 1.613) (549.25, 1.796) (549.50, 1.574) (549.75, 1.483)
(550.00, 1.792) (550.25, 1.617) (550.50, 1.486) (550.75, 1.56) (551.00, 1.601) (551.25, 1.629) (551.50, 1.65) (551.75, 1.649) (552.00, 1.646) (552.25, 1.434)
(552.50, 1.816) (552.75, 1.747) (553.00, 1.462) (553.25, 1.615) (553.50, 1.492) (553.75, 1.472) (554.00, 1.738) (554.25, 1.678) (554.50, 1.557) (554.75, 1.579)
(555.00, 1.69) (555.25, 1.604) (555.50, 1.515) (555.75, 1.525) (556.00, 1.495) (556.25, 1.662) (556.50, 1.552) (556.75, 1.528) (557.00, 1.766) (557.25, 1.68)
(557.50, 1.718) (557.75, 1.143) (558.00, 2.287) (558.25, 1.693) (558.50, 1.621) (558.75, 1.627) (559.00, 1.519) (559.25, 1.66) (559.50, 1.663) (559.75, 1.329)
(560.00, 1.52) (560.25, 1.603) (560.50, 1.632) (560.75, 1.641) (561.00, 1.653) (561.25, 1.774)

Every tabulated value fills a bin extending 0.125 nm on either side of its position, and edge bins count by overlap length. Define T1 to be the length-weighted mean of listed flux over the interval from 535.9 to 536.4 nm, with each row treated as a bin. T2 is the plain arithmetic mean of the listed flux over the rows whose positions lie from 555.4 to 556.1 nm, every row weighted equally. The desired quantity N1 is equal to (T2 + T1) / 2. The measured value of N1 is 1.52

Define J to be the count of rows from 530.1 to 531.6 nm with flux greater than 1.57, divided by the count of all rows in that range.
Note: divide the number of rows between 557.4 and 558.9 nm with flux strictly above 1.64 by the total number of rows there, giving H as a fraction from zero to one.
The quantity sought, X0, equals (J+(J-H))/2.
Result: -0.1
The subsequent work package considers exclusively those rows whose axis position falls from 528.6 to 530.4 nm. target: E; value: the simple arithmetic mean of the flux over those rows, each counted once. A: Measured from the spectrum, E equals 1.52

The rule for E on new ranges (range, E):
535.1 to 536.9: 1.60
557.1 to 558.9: 1.68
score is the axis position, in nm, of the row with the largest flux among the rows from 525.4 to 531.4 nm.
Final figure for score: 526.50 nm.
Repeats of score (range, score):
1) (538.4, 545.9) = 540.00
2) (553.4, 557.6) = 557.00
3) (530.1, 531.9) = 531.50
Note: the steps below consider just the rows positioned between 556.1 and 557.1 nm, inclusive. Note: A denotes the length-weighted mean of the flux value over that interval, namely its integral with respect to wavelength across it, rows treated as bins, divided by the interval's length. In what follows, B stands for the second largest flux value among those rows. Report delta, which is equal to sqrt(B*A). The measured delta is 1.64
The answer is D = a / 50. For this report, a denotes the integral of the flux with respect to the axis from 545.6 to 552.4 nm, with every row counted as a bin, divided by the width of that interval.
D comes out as 0.0315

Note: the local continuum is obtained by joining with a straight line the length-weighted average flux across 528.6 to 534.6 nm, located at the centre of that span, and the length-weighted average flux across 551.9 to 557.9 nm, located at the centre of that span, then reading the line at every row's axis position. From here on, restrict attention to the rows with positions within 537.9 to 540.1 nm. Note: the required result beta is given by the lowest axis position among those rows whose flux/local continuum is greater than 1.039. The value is 538.00 nm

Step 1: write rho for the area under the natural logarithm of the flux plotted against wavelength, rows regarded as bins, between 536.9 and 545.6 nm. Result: 3.9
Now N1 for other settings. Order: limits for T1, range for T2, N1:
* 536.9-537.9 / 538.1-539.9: 1.53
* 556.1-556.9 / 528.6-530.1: 1.55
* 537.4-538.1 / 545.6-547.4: 1.59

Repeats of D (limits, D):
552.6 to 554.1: 0.0318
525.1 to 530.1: 0.0309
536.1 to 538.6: 0.0314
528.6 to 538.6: 0.0311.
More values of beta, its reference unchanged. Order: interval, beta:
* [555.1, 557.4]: 556.25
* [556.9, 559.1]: 557.00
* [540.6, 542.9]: 540.75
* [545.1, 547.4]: 546.00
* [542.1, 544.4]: 542.25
